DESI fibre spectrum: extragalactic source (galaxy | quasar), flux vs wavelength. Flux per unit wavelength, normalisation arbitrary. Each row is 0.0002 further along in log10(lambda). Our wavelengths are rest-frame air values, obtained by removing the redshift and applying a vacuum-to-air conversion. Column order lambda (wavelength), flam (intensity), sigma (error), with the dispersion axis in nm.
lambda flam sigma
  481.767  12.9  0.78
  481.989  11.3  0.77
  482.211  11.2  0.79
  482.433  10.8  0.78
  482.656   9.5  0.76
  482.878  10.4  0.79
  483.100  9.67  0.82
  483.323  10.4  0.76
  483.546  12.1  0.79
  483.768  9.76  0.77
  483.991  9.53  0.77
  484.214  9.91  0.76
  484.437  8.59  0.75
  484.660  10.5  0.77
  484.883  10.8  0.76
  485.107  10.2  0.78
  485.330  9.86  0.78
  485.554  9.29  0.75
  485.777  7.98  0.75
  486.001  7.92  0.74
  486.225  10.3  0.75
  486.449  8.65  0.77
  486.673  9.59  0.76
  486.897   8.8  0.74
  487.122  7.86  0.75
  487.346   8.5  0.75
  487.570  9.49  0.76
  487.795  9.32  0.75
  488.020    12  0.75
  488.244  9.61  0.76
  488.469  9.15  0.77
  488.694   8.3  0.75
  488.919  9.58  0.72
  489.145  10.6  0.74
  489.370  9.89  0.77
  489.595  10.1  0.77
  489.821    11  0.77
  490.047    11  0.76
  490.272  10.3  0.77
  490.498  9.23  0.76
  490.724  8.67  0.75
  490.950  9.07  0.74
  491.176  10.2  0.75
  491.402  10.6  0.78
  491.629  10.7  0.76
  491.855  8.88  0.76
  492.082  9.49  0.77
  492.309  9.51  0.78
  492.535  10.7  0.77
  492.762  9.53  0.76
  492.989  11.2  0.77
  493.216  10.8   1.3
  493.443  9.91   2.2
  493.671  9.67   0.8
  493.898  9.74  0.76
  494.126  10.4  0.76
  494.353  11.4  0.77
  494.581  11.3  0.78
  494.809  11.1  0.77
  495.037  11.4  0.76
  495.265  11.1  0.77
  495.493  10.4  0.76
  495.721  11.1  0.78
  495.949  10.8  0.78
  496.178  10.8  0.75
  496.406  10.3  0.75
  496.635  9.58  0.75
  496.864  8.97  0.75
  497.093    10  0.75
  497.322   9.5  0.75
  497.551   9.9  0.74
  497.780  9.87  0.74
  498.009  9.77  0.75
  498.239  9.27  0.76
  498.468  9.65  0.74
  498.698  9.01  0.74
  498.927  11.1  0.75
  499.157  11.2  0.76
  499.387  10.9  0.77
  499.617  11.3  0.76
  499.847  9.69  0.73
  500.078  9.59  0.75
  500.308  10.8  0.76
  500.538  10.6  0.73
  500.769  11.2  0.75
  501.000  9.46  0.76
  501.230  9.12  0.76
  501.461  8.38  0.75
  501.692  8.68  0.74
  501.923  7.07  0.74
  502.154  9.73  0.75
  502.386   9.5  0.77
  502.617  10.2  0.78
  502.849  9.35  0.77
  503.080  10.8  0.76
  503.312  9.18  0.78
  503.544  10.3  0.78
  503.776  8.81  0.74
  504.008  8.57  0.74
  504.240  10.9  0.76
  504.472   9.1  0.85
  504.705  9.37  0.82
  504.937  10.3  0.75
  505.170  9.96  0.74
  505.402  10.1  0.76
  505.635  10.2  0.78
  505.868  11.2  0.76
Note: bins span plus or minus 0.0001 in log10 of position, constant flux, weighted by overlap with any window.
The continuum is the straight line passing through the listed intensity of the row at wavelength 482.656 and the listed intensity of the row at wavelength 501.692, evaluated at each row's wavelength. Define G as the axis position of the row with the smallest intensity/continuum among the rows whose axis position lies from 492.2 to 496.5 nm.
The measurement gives 492.309 nm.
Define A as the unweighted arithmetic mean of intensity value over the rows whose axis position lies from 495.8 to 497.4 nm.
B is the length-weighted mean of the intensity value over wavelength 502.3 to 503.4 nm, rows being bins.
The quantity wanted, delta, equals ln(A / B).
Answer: 0.02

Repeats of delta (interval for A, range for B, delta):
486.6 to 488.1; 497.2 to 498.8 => -0.02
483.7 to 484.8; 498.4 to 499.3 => -0.06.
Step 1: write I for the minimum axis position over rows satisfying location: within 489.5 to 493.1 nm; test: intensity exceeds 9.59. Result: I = 489.595 nm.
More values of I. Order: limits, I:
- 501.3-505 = 502.154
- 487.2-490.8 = 488.020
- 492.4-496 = 492.535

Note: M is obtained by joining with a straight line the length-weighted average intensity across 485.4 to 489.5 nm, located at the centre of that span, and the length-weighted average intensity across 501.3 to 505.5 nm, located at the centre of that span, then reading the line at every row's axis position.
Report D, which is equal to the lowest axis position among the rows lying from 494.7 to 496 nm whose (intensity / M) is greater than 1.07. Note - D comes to 494.809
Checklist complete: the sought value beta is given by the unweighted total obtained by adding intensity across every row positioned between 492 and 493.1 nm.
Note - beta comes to 50.4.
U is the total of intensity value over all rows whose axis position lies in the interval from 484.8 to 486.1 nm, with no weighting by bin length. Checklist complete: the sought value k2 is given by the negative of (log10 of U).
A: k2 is -1.75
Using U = 56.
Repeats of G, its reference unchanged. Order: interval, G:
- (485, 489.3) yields 487.122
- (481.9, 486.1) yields 486.001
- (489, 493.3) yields 490.724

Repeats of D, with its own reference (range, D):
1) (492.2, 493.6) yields 492.535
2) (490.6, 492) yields 491.176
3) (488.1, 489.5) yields 489.145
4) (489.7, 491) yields 489.821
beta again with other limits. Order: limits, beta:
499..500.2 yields 52.7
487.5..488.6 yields 49.6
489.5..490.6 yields 51.6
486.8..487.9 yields 44.0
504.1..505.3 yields 49.6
